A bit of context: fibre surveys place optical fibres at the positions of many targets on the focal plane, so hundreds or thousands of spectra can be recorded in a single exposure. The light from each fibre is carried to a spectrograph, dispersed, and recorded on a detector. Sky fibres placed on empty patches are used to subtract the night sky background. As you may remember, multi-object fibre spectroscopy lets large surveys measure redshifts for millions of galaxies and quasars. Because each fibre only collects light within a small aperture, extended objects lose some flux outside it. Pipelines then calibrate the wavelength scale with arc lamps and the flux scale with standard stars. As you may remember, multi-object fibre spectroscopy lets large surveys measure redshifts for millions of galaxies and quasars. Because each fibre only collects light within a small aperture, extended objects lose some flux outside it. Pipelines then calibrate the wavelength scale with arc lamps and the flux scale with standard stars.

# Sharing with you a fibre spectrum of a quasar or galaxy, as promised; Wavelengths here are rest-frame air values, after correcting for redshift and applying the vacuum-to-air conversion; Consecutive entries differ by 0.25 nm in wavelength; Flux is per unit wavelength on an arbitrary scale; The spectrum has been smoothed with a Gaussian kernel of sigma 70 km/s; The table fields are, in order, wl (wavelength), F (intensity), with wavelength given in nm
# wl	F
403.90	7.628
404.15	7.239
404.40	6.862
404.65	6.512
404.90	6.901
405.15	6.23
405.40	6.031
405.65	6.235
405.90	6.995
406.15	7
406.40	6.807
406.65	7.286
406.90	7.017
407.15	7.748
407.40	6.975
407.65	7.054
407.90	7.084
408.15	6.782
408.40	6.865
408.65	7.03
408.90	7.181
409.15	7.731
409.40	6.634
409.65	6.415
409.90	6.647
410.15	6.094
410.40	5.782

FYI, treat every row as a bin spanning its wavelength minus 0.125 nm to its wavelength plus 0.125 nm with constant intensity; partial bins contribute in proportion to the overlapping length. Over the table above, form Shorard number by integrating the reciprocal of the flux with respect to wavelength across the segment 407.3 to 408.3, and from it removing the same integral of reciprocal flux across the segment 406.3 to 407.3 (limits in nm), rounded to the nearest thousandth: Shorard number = 0.005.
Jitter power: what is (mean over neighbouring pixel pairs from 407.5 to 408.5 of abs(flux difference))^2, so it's 0.019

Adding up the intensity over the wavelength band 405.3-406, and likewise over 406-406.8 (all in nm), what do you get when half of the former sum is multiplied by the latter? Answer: 203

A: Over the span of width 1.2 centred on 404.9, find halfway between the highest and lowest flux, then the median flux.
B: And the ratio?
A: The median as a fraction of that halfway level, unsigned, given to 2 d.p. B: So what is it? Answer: 1.01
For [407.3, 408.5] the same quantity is 1.01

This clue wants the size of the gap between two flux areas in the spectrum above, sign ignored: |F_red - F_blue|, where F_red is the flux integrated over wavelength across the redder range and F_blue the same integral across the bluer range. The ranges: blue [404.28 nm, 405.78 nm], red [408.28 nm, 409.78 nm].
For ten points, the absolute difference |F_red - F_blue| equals 0.77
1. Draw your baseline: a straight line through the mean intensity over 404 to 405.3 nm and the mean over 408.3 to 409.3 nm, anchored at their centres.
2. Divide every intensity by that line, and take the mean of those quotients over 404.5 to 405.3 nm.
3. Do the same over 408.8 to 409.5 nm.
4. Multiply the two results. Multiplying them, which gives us 0.96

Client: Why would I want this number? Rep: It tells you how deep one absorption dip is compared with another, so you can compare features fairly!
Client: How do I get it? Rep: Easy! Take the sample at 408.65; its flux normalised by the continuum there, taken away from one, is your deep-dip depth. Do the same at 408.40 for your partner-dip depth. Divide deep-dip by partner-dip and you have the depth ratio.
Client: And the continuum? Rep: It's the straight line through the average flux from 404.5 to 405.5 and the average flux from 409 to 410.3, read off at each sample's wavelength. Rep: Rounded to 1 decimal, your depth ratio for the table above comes 1.6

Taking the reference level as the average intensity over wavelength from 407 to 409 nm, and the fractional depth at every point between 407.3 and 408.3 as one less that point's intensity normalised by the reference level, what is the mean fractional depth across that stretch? 0.016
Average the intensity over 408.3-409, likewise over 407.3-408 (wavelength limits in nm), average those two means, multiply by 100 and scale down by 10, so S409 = 70.3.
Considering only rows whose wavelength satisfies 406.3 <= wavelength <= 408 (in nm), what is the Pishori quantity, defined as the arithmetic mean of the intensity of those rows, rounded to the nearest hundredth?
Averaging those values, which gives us 7.14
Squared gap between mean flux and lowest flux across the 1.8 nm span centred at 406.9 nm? 0.10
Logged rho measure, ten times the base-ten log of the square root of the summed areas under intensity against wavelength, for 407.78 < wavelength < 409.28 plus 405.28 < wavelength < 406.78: 6.59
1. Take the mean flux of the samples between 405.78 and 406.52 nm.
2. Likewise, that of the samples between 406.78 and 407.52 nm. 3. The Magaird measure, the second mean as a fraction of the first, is 1.05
